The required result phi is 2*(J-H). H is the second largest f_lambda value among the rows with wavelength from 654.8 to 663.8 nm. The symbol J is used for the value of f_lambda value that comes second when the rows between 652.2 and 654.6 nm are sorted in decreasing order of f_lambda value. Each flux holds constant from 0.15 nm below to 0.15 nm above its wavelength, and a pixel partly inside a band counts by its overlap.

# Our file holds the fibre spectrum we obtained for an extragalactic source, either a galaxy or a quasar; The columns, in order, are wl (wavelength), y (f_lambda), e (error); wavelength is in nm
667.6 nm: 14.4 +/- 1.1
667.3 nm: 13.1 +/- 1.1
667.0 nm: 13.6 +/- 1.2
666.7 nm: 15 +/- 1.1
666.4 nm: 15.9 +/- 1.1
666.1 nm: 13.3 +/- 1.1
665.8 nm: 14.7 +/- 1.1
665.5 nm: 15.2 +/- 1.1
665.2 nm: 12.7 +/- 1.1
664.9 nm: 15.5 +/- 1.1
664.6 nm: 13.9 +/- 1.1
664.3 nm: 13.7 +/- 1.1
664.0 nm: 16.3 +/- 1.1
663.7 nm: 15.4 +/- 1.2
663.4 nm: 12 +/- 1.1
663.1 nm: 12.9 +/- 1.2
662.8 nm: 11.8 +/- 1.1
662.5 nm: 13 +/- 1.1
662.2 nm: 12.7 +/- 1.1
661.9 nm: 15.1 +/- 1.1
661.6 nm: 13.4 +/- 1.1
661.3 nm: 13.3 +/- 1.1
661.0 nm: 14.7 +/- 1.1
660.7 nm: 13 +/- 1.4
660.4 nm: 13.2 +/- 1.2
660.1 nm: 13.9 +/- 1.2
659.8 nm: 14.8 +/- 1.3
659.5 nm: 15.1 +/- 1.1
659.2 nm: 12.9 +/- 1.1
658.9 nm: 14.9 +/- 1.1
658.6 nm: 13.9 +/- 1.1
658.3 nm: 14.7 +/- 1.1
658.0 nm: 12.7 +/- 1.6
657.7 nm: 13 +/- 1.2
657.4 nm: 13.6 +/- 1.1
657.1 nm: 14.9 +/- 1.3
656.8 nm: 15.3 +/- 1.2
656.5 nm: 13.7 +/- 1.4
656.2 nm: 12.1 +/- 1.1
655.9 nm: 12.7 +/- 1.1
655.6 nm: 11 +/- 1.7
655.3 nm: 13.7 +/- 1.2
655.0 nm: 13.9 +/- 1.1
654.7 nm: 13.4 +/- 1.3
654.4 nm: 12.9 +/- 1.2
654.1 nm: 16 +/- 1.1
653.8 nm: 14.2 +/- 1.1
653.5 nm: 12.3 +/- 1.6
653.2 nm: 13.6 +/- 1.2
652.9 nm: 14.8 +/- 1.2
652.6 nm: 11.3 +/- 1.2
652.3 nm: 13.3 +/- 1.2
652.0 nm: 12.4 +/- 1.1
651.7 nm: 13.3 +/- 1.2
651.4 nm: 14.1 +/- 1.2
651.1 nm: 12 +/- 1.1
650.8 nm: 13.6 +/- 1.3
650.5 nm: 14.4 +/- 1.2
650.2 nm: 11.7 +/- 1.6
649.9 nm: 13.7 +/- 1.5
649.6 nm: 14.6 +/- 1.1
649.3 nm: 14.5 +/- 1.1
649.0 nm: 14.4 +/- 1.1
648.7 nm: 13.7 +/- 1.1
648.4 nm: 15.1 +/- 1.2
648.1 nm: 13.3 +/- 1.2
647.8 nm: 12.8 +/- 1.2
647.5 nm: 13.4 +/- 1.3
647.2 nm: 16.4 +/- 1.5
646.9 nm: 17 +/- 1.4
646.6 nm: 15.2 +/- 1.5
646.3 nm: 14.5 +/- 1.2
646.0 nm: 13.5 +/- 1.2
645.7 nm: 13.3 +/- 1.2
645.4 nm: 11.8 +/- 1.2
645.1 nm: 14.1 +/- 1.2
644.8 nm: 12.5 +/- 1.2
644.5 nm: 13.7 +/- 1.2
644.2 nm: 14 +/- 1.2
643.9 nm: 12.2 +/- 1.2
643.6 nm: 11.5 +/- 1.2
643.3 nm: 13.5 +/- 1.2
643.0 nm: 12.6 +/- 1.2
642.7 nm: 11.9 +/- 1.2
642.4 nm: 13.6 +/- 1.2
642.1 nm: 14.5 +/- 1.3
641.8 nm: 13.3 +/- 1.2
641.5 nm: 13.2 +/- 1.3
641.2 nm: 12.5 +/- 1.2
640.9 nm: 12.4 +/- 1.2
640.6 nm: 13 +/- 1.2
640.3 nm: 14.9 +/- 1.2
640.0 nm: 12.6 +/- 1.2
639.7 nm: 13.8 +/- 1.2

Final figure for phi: -1.0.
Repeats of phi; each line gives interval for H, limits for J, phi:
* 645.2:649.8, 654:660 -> -2.2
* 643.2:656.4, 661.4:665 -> -1.8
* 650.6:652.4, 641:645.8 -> 1.0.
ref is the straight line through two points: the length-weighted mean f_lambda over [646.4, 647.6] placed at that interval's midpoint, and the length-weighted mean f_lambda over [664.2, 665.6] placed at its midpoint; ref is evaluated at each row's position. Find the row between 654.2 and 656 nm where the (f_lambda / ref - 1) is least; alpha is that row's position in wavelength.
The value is 655.6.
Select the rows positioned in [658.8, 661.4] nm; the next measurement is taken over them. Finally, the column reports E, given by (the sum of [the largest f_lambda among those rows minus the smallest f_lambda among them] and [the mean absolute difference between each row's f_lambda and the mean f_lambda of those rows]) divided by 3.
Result 1.0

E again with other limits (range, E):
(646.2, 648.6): 1.8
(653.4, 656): 2.0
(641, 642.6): 0.8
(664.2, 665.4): 1.2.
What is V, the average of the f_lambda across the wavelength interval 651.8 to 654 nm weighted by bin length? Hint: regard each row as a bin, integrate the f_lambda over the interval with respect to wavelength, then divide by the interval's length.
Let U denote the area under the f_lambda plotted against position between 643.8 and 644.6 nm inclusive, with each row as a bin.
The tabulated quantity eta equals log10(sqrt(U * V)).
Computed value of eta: 1.07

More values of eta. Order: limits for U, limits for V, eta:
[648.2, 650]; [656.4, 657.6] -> 1.28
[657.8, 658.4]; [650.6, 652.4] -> 1.01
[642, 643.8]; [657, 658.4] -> 1.25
